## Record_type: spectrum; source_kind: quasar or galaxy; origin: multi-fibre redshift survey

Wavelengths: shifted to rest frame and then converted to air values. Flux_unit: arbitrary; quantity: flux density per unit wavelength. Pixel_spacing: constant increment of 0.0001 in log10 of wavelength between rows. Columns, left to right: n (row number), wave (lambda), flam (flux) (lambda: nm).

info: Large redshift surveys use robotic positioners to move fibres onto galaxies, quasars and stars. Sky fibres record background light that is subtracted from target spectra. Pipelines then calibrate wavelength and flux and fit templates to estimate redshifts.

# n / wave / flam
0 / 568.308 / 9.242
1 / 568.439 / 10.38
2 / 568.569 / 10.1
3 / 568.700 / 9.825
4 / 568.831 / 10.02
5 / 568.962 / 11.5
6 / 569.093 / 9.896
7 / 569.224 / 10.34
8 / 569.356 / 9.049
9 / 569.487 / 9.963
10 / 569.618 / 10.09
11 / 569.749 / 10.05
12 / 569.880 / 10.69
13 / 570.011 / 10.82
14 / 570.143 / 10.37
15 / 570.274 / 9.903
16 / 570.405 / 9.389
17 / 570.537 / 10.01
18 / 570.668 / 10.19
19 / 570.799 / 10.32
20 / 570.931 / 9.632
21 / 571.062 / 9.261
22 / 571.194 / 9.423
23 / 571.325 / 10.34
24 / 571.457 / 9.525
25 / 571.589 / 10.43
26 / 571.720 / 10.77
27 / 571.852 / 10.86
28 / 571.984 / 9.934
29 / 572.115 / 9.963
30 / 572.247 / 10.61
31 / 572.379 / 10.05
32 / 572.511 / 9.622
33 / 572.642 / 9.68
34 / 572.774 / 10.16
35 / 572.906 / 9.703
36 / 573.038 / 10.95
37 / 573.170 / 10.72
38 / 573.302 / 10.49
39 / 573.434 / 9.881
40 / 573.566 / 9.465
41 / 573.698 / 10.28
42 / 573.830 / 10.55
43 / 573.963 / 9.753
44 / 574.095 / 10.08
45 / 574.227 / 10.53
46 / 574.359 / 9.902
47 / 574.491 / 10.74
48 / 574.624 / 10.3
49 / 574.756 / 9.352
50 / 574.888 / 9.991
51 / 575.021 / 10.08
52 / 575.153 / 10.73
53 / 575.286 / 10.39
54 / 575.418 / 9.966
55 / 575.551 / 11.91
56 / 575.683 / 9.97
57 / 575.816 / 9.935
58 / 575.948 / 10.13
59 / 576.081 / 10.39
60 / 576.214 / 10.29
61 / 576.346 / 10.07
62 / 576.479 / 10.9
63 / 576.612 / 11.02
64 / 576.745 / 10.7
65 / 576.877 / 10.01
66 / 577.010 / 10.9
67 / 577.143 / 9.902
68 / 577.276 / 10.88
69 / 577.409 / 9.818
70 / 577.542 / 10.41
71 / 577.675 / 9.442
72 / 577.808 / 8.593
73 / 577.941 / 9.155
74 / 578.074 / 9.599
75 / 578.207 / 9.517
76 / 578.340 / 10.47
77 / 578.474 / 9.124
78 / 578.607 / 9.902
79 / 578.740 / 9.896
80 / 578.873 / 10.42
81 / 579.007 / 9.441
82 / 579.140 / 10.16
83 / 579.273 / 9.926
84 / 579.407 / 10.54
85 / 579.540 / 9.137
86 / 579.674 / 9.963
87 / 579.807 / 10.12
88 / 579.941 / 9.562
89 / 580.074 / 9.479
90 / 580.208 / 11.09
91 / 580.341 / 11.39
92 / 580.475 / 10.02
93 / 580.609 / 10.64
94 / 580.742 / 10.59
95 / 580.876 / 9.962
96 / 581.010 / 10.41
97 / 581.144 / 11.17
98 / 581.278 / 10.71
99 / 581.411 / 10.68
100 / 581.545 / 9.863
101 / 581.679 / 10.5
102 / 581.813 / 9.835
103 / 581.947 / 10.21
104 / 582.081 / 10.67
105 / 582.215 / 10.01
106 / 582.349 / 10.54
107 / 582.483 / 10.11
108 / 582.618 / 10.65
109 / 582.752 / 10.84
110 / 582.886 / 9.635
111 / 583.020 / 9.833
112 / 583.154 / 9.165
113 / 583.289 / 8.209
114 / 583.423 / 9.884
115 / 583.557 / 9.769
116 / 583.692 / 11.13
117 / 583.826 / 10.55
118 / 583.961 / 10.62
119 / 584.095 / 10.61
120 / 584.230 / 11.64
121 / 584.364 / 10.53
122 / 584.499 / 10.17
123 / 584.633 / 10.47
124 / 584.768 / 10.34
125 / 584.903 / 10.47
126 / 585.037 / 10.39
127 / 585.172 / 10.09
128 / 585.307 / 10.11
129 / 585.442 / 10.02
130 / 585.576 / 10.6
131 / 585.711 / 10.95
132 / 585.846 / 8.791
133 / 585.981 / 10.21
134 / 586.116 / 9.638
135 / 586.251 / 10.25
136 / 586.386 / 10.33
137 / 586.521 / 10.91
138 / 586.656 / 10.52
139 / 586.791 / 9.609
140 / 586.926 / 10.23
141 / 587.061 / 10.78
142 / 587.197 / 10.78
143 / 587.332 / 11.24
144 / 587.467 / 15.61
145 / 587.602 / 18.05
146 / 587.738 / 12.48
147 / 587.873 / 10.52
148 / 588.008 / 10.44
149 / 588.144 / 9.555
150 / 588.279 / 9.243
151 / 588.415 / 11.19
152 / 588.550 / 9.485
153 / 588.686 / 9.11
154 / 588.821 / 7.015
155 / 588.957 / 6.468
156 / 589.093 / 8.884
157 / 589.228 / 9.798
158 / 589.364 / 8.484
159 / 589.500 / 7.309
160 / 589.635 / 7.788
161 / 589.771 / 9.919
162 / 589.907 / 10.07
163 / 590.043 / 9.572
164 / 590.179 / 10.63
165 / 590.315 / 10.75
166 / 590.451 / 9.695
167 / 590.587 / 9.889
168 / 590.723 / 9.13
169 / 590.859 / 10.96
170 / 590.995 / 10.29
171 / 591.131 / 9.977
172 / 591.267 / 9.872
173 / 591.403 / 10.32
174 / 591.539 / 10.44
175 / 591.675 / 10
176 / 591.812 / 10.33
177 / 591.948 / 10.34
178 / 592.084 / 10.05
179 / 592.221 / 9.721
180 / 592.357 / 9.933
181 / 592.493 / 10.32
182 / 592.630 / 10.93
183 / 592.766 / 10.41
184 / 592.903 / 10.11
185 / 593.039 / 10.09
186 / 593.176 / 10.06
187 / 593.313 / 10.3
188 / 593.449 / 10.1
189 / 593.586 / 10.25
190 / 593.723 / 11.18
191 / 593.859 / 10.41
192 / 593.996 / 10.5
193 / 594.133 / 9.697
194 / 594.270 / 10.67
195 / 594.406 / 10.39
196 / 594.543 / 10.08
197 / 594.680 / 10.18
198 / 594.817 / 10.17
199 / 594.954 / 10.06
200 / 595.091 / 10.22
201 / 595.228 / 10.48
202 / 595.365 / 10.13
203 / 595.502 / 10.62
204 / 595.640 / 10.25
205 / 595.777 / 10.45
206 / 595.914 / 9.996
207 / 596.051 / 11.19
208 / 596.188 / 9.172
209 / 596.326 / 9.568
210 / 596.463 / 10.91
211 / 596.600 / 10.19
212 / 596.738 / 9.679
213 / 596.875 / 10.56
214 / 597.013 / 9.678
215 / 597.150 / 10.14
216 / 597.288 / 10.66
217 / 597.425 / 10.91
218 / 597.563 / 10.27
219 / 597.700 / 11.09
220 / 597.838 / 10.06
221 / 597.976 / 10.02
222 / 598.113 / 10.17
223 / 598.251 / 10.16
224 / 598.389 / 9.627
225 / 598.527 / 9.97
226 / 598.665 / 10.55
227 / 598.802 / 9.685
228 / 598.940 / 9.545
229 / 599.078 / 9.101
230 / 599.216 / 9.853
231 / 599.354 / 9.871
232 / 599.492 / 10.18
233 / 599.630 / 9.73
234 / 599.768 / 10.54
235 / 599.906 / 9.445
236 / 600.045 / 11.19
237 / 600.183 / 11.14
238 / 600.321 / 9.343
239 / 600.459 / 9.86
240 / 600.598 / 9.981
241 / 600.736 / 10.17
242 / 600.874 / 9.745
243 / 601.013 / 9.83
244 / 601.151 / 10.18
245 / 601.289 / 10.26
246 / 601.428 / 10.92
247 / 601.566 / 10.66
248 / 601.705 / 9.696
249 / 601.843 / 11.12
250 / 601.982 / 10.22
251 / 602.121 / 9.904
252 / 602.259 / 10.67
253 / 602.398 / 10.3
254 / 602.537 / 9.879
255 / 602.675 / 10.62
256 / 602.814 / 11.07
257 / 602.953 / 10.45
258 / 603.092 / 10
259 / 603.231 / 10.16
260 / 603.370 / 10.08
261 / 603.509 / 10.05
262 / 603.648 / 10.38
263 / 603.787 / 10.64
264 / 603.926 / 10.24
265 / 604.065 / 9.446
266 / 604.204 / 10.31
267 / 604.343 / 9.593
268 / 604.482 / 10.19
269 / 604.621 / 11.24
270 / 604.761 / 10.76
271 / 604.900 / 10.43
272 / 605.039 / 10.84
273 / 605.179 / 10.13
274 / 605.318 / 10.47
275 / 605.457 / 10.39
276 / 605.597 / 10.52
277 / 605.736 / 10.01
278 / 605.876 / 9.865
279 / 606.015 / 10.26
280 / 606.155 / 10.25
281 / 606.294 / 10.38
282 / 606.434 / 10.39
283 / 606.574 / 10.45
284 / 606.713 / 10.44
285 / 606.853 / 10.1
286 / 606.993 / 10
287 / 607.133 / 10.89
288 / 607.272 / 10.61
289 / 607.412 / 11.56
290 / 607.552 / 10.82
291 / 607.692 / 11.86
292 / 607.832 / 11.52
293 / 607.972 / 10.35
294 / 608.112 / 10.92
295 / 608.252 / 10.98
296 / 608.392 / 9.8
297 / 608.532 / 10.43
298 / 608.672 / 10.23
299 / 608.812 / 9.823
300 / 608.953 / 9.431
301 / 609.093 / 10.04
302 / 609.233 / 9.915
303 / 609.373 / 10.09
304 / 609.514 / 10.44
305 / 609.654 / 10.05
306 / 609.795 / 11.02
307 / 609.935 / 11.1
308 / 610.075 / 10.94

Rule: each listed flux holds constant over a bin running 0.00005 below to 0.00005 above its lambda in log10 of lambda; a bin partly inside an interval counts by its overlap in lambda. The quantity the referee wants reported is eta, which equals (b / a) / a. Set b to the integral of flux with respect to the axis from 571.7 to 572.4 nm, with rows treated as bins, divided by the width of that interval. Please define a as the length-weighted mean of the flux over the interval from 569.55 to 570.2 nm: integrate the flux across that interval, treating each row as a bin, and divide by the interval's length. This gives 0.096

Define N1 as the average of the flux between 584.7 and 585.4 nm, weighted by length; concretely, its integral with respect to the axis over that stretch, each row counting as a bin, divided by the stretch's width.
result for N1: 10.3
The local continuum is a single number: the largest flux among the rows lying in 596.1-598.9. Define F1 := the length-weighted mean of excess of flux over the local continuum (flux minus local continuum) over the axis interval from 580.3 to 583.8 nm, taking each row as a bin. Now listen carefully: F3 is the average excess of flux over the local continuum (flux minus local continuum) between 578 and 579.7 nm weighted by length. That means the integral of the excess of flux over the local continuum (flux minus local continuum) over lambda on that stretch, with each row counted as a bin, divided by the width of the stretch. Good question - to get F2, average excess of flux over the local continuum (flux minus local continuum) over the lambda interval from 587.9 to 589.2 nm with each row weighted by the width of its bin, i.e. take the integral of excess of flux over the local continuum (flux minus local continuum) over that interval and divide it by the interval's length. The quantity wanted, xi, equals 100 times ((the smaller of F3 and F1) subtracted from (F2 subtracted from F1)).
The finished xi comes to 237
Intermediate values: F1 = -0.85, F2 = -2.0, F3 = -1.24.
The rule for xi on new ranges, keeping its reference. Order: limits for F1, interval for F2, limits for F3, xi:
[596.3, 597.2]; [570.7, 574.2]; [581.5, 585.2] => 99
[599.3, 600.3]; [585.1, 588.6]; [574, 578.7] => 37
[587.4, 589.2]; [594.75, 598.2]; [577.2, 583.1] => 131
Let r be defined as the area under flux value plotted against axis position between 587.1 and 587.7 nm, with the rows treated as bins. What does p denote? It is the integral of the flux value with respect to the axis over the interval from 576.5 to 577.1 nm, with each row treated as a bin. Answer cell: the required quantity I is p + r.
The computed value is 14.6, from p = 6.39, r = 8.21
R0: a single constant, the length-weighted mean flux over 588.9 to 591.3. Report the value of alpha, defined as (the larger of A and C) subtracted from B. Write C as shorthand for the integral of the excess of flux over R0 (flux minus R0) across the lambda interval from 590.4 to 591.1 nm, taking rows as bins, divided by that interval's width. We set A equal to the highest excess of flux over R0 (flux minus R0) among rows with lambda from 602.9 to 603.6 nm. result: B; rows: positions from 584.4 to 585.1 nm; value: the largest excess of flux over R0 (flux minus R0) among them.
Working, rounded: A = 1.0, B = 1.0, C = 0.58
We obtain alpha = 0.02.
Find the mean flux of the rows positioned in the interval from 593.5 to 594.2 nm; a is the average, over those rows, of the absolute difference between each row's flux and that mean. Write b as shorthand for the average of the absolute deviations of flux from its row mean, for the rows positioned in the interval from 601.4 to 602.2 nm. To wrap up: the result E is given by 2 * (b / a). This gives 2.8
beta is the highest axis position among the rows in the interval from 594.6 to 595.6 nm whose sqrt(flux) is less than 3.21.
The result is 595.365 nm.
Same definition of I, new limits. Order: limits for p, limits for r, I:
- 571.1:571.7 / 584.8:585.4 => 12.1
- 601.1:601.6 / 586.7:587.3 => 11.5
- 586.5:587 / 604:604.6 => 11.1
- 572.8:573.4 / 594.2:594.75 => 11.9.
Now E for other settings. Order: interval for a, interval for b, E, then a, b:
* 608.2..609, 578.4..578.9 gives 1.7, 0.43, 0.36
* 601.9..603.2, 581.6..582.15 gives 1.8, 0.32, 0.28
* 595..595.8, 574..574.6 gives 4.1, 0.16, 0.32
